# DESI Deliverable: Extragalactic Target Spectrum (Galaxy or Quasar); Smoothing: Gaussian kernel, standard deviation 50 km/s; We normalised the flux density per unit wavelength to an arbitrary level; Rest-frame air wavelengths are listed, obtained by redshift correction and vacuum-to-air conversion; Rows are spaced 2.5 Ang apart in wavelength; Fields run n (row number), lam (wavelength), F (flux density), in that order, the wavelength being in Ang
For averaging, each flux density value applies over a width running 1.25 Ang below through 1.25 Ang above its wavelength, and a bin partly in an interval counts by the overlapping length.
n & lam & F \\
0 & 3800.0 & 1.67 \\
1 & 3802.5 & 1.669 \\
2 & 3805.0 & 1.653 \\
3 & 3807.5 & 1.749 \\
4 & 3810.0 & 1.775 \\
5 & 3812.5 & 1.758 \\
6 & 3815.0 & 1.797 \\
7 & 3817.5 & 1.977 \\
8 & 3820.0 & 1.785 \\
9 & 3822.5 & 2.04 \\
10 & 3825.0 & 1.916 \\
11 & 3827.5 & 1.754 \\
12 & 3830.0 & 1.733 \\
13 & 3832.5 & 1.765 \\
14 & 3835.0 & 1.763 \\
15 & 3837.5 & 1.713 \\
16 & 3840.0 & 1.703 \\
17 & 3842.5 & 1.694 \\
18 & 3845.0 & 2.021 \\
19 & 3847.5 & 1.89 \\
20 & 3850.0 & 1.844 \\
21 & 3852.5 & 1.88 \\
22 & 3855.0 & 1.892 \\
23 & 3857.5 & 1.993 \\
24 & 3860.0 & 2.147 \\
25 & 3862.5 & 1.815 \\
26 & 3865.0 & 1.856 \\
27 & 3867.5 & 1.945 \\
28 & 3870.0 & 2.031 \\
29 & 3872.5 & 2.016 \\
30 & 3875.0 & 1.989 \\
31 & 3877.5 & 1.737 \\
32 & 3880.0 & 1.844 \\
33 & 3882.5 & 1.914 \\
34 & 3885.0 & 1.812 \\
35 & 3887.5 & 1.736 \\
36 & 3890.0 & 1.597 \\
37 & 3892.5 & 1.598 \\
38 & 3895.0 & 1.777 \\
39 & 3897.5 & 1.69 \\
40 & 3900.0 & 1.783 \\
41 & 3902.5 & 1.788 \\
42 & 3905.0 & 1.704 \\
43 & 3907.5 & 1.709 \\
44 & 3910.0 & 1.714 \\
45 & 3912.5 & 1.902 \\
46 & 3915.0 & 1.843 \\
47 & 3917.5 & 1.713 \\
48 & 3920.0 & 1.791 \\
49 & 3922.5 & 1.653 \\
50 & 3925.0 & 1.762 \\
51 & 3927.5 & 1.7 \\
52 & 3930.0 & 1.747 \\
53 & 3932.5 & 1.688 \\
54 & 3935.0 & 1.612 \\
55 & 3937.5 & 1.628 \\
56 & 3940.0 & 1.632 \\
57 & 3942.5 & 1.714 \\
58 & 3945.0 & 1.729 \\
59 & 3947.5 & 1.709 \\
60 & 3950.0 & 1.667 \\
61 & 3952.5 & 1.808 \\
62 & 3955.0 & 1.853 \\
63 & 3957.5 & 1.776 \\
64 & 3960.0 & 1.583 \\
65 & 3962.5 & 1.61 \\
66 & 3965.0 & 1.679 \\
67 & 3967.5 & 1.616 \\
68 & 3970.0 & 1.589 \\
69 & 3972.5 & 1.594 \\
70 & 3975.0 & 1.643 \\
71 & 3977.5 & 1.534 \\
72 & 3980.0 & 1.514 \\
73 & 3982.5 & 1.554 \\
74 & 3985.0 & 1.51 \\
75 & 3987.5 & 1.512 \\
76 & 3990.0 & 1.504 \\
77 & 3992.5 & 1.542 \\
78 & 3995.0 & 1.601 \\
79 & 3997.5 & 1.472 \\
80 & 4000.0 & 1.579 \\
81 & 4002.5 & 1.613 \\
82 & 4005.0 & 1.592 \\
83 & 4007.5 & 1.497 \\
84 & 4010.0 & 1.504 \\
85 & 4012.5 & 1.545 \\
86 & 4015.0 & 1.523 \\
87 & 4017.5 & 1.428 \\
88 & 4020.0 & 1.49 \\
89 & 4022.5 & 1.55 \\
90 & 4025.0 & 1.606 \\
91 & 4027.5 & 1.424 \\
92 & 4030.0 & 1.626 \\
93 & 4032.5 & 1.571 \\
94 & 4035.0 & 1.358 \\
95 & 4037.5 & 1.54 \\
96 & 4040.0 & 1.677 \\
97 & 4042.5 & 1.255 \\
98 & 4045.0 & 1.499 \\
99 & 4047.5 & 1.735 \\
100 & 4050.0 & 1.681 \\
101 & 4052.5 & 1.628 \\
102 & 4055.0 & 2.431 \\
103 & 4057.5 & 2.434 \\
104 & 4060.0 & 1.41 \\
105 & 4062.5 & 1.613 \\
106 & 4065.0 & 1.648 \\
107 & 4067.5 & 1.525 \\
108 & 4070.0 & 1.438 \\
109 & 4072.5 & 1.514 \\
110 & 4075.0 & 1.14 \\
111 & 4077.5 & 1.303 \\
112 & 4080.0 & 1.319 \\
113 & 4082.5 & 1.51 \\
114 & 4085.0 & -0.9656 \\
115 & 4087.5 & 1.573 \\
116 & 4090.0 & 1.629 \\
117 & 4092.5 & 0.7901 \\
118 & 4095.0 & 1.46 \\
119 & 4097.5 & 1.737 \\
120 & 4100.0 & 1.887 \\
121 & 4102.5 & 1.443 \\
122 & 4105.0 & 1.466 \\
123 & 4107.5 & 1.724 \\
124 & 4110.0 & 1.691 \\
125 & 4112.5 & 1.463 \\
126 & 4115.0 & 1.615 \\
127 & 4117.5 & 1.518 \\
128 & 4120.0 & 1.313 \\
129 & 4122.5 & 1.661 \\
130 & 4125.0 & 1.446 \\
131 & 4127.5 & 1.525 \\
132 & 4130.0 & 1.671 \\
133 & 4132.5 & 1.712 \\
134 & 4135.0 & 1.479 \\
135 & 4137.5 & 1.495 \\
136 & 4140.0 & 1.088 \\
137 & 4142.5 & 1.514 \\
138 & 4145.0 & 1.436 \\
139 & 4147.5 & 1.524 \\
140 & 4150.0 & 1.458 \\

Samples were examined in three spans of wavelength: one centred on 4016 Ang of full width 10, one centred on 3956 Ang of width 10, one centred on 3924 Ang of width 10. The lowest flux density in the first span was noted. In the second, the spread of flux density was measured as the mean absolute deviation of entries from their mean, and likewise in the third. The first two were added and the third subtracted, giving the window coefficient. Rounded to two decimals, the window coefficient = 1.46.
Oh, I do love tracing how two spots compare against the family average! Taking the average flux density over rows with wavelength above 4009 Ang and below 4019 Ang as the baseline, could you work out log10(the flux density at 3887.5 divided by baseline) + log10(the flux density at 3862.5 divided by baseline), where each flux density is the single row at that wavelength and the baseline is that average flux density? 0.15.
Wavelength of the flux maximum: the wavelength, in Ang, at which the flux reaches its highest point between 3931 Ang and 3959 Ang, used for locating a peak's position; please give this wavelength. 3955.0 Ang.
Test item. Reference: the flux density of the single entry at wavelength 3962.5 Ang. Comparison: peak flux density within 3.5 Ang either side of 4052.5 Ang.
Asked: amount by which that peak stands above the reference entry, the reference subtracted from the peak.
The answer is 0.8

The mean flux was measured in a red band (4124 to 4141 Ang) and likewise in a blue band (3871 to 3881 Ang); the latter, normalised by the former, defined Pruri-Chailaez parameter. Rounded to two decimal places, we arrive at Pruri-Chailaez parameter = 1.27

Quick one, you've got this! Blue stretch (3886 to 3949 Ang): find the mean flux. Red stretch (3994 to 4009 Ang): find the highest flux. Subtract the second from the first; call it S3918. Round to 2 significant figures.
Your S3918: 0.10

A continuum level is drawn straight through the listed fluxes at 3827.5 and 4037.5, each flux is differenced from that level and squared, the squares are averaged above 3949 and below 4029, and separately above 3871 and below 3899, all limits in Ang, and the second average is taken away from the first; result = -0.019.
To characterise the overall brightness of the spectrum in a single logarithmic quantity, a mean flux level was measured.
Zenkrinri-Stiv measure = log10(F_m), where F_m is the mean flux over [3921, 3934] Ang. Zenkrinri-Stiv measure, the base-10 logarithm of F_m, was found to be 0.233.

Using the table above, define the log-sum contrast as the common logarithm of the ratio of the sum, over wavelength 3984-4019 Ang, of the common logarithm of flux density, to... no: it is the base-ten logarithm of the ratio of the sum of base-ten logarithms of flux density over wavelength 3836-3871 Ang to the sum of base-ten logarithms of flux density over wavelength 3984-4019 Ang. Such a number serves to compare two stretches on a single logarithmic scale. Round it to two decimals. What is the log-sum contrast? 0.17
